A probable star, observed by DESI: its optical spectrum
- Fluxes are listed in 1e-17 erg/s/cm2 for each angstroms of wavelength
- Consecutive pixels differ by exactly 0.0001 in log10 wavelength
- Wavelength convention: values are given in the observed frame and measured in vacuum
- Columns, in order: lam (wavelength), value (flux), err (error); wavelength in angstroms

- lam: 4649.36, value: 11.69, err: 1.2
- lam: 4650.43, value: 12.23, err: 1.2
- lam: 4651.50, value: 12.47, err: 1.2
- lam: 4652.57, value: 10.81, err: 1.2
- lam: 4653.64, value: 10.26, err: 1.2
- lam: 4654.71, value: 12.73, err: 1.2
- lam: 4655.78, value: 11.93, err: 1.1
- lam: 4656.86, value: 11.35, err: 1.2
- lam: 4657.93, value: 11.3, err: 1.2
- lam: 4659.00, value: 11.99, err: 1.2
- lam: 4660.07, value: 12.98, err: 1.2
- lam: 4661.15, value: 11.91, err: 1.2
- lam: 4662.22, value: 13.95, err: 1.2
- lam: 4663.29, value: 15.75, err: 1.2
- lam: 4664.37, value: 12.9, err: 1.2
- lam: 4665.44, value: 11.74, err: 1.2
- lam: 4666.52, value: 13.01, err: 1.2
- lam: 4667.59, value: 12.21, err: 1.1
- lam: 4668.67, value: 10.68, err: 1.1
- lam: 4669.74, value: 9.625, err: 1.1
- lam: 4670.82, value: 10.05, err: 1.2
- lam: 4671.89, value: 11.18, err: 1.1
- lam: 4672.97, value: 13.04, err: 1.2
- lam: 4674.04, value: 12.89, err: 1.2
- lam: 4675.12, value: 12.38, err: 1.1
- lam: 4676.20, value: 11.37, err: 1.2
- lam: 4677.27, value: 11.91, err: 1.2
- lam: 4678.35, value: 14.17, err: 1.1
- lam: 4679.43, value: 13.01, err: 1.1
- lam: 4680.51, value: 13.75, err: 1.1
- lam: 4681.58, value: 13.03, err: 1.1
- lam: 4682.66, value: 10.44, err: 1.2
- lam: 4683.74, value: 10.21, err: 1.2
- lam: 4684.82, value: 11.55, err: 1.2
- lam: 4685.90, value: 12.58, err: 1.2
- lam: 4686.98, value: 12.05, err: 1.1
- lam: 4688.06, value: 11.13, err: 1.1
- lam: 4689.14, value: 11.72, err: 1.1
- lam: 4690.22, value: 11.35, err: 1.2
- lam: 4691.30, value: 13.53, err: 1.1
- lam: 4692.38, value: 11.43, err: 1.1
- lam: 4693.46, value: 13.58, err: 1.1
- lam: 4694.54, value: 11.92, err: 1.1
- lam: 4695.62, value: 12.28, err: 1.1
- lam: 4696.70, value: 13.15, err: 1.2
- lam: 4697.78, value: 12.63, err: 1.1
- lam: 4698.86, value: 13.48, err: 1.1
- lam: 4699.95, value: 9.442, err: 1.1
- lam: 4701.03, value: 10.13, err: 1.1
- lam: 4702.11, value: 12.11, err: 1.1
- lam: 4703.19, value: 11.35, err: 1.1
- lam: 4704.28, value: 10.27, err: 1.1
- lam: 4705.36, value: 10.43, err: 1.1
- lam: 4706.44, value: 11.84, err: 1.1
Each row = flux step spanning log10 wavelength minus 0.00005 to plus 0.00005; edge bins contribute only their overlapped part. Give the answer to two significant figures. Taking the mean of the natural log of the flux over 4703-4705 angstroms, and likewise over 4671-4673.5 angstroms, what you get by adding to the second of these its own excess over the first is 2.6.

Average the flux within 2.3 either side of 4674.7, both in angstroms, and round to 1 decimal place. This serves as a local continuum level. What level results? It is 12.4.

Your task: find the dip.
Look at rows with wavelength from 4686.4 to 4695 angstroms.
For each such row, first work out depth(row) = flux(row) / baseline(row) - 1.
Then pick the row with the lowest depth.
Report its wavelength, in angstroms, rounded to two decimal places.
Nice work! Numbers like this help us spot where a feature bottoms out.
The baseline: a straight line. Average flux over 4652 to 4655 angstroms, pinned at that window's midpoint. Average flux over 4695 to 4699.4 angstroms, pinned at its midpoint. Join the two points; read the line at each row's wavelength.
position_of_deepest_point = 4688.06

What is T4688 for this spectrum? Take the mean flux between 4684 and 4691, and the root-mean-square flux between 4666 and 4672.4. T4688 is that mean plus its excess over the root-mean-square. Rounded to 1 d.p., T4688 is 12.3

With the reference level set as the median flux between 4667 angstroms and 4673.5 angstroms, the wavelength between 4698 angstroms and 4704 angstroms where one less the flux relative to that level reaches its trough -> 4698.86 angstroms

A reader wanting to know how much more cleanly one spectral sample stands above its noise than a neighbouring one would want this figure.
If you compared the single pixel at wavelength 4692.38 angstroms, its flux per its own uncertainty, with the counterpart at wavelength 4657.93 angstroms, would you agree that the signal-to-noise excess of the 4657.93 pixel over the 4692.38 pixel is -1.0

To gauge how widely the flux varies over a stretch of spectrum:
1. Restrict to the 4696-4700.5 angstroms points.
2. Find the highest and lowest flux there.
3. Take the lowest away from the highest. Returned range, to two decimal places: 4.04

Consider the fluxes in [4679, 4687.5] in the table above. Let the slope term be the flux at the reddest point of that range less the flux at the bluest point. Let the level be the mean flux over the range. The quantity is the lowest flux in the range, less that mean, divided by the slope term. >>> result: 1.9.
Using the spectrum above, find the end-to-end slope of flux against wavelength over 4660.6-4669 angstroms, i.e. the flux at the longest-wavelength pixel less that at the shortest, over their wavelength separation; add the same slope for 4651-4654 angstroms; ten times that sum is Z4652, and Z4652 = -12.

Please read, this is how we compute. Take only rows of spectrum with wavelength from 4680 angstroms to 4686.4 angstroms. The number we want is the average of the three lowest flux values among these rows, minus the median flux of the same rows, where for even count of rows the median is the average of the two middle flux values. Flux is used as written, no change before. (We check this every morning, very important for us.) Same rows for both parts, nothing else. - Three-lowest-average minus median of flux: -1.3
